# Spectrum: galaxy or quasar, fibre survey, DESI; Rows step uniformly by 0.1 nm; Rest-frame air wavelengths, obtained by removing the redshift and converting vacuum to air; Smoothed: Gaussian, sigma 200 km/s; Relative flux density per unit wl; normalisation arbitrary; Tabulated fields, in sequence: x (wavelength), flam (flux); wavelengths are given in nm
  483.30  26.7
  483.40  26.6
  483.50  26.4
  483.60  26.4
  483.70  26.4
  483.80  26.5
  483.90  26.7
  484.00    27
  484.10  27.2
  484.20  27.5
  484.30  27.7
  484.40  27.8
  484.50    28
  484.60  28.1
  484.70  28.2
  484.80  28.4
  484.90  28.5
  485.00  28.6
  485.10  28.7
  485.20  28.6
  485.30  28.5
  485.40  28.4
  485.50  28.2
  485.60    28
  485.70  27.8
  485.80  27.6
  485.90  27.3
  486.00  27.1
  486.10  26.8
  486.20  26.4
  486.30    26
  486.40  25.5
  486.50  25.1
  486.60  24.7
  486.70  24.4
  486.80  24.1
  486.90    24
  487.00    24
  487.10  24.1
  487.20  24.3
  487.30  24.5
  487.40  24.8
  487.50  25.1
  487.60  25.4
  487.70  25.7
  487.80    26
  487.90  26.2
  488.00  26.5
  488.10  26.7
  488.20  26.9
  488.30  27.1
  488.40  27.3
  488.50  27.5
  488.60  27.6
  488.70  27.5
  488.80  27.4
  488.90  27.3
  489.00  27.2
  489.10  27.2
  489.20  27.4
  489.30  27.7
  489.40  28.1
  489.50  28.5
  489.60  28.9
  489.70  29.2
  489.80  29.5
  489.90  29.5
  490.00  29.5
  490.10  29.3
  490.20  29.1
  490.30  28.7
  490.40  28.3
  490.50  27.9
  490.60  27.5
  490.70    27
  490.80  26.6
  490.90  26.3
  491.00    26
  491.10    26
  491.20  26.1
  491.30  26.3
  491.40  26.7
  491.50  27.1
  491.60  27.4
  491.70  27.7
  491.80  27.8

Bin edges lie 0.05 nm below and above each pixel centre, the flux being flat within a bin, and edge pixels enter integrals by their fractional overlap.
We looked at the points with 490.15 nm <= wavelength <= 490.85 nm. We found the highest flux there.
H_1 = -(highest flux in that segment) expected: -29.1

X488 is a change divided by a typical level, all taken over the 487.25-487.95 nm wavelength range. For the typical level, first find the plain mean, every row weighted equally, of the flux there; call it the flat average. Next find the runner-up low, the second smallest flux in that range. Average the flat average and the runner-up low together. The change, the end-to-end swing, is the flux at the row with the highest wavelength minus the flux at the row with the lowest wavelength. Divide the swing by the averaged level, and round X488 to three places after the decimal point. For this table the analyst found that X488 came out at 0.068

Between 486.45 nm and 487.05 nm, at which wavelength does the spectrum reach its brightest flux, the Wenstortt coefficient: 486.50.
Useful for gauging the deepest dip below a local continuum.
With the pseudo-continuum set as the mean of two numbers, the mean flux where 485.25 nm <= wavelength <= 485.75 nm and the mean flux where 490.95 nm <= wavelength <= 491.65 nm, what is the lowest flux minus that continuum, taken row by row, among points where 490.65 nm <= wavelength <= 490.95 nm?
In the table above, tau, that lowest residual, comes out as -1.0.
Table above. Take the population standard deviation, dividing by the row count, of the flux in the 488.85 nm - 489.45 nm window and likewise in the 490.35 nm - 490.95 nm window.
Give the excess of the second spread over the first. 0.38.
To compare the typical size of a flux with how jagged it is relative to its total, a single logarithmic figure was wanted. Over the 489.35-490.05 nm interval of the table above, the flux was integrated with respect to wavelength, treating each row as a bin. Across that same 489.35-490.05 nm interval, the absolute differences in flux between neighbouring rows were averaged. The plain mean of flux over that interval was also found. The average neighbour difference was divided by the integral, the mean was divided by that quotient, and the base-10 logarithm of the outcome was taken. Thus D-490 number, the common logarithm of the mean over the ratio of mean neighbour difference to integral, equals 3.40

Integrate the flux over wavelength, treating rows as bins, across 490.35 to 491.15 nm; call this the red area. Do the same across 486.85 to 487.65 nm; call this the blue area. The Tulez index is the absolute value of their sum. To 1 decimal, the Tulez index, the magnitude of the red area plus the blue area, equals 41.2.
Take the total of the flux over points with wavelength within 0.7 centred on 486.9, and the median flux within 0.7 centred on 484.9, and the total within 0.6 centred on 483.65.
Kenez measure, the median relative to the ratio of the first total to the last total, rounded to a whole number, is 27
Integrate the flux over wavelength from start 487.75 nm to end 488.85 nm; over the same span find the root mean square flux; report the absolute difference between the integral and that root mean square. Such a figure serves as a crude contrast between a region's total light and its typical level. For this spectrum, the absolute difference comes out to 2.7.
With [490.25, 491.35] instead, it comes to 2.7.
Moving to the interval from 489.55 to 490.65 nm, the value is 2.9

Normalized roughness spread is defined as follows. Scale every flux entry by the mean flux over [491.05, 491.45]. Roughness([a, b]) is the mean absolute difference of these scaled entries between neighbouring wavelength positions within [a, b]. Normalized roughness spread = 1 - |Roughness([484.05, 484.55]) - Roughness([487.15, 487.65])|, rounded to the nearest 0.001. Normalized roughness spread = 0.997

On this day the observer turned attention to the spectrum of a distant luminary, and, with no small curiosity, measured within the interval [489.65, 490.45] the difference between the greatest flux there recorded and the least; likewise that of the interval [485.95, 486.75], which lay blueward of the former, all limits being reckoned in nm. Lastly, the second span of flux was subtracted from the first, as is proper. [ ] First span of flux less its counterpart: -1.5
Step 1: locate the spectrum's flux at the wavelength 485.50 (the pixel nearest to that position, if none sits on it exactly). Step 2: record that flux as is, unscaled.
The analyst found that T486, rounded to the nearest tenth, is 28.2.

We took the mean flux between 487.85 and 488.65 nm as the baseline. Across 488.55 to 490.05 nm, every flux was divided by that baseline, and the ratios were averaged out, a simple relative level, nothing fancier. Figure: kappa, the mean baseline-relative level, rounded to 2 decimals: 1.04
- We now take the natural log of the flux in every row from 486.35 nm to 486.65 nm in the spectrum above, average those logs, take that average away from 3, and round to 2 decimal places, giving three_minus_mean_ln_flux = -0.22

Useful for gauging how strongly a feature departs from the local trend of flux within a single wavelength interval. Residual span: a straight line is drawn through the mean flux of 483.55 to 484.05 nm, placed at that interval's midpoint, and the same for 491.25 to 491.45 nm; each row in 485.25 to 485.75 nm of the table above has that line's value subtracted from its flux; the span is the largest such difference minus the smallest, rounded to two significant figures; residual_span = 0.69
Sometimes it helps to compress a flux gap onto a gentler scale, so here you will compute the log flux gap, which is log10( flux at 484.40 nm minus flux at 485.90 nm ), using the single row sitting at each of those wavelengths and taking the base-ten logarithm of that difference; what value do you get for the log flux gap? -0.30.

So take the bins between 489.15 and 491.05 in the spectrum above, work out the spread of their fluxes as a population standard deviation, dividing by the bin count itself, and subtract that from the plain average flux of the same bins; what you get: 27.1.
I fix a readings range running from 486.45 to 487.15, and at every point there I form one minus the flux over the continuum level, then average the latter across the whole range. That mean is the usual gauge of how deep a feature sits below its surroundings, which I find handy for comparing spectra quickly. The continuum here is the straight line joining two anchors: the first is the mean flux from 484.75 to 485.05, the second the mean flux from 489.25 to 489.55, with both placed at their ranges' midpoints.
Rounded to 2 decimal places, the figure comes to 0.14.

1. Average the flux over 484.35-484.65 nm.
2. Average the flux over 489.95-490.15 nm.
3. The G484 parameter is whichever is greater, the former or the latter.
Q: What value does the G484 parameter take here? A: 29.4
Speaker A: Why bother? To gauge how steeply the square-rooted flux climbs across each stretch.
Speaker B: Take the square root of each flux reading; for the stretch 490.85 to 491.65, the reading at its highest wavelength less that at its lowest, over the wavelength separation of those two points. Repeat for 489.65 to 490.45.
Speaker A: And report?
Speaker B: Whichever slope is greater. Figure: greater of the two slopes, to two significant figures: 0.15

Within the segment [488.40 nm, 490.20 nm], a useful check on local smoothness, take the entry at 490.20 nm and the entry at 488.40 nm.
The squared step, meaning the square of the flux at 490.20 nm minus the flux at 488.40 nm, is 3.2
